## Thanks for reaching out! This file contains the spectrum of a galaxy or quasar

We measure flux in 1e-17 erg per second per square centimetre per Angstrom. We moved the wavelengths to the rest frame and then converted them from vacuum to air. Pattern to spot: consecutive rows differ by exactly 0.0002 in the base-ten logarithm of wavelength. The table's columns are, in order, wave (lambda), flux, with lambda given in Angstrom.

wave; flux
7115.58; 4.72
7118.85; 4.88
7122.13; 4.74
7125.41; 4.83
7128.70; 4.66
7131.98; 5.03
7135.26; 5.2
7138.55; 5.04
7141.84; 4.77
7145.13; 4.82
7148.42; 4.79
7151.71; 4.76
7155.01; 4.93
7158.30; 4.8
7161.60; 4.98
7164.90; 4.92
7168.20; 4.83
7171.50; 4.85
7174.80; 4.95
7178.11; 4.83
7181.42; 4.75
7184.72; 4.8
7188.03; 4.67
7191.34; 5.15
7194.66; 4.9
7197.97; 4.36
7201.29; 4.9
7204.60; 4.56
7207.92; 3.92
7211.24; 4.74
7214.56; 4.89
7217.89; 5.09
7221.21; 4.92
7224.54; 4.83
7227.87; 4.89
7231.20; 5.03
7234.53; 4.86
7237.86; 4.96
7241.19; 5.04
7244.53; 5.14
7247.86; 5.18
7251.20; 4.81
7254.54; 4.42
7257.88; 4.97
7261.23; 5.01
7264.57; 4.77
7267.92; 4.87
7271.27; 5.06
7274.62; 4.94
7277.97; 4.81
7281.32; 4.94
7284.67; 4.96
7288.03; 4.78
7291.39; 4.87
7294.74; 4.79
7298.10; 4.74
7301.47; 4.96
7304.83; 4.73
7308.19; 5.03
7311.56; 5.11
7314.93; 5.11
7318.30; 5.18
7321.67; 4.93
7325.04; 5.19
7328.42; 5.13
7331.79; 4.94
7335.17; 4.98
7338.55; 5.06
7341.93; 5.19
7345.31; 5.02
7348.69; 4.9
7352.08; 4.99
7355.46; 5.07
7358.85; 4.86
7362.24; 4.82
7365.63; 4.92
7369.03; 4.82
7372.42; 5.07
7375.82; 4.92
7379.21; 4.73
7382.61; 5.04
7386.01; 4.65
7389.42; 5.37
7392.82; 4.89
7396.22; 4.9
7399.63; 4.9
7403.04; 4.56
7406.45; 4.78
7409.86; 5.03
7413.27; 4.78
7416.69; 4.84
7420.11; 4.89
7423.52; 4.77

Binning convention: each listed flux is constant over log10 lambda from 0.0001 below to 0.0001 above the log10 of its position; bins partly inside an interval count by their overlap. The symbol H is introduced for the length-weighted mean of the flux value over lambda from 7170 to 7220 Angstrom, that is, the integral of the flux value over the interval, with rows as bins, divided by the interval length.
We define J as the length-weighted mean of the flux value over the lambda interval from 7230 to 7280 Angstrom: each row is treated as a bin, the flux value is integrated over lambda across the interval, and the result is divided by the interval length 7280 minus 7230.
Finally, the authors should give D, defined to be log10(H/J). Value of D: -0.015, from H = 4.76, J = 4.924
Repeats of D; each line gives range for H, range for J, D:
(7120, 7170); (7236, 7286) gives -0.005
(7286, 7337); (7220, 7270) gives 0.004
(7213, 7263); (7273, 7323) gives 0.001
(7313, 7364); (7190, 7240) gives 0.020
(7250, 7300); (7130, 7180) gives -0.004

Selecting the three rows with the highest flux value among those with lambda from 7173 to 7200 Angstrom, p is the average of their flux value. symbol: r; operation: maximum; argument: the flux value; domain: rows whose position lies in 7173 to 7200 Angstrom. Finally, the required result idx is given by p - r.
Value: -0.15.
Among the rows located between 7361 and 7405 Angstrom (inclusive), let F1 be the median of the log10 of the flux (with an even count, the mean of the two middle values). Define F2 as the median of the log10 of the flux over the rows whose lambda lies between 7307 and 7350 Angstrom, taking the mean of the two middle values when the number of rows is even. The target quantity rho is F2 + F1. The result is 1.394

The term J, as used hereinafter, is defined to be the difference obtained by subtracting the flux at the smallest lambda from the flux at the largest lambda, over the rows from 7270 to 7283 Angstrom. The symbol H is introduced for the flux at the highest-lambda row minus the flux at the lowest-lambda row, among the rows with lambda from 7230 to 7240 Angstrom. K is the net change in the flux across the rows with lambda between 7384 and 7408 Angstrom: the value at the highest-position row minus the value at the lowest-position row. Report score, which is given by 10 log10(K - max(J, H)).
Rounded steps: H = -0.07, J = -0.1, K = 0.13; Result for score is -7.0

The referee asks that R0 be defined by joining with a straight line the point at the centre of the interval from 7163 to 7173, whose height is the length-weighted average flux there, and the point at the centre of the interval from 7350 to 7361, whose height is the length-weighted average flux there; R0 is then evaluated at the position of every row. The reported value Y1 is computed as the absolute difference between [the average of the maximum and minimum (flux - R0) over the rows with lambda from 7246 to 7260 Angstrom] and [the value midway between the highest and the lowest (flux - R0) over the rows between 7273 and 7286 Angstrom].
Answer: 0.1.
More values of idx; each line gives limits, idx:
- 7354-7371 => -0.12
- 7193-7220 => -0.13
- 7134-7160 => -0.14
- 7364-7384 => -0.06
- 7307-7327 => -0.03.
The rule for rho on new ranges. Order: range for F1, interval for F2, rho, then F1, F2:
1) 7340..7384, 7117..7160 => 1.375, 0.692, 0.683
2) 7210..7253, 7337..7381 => 1.384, 0.692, 0.692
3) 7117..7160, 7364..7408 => 1.373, 0.683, 0.690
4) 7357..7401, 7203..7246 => 1.380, 0.690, 0.689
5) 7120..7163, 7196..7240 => 1.372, 0.683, 0.689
